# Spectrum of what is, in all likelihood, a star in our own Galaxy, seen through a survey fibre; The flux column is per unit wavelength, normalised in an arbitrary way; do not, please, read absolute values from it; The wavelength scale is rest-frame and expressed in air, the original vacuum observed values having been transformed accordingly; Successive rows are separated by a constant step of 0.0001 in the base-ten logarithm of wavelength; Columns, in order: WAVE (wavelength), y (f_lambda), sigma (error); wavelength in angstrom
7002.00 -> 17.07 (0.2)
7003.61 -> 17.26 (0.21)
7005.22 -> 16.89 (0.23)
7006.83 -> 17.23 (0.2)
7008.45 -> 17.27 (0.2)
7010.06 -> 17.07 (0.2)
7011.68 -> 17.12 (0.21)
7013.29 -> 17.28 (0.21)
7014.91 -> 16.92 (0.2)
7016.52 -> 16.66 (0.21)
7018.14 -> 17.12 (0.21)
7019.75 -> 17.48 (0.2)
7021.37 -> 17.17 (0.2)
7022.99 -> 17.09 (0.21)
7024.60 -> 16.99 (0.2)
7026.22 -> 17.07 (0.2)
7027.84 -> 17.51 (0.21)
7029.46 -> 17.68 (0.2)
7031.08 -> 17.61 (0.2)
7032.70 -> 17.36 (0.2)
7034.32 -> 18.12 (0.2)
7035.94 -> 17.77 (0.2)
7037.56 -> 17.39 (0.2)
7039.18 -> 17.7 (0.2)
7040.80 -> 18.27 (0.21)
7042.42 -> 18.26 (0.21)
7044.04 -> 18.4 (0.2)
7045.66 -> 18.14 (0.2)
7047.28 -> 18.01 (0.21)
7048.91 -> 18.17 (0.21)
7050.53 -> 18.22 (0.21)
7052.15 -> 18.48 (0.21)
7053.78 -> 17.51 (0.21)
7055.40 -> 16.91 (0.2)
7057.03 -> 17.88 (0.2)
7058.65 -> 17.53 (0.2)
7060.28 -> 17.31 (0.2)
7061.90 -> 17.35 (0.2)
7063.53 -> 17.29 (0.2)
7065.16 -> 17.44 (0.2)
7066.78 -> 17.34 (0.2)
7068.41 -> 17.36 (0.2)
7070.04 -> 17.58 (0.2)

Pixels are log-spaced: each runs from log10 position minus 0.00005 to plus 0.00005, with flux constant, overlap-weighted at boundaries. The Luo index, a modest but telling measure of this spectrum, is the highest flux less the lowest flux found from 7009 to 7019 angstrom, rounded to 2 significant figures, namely 0.62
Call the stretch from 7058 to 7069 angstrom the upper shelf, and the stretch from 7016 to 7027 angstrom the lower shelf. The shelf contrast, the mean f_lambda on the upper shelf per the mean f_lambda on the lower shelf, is 1.02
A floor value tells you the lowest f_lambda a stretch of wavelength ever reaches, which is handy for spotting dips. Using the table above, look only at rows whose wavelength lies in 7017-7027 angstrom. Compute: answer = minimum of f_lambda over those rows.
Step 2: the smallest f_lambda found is 16.99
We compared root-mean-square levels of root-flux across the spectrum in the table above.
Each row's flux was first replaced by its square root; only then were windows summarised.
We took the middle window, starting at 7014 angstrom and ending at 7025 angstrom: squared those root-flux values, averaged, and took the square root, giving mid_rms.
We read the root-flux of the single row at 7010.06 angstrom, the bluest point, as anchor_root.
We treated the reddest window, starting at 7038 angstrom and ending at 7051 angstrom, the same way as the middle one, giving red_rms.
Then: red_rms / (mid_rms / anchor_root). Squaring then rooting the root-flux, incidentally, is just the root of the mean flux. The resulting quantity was 4.26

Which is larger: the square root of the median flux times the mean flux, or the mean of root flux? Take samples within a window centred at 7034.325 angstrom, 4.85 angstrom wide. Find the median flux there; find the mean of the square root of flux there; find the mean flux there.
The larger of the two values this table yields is 17.8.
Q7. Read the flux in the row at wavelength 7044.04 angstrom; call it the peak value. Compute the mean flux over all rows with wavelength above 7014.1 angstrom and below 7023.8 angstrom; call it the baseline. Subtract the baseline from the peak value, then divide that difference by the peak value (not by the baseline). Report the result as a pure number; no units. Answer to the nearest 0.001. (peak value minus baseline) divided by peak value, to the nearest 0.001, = 0.072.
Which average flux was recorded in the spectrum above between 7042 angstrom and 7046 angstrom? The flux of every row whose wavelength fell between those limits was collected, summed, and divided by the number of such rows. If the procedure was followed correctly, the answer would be 18.3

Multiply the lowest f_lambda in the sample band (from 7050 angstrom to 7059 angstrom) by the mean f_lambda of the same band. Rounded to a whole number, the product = 300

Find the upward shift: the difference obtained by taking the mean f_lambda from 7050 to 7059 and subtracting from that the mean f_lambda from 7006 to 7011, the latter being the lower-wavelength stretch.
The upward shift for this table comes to 0.6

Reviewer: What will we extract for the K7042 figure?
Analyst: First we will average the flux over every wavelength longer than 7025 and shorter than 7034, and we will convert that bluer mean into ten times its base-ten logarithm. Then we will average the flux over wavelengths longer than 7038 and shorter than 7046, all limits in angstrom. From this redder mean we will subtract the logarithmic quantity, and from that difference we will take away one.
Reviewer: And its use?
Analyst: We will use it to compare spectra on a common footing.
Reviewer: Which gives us 4.7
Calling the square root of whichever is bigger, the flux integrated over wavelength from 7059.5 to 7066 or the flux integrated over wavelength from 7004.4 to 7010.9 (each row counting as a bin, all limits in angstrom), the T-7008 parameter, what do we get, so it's 10.6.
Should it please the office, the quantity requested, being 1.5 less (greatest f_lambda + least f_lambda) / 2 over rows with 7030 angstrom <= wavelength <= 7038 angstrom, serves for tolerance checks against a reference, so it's -16.24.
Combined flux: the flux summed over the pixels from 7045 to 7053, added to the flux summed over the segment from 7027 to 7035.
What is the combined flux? 179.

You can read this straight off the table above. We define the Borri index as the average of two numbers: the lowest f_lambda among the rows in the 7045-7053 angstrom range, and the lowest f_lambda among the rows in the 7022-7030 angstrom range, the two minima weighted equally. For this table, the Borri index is 17.5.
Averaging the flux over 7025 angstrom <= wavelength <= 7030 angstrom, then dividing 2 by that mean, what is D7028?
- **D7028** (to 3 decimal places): 0.115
